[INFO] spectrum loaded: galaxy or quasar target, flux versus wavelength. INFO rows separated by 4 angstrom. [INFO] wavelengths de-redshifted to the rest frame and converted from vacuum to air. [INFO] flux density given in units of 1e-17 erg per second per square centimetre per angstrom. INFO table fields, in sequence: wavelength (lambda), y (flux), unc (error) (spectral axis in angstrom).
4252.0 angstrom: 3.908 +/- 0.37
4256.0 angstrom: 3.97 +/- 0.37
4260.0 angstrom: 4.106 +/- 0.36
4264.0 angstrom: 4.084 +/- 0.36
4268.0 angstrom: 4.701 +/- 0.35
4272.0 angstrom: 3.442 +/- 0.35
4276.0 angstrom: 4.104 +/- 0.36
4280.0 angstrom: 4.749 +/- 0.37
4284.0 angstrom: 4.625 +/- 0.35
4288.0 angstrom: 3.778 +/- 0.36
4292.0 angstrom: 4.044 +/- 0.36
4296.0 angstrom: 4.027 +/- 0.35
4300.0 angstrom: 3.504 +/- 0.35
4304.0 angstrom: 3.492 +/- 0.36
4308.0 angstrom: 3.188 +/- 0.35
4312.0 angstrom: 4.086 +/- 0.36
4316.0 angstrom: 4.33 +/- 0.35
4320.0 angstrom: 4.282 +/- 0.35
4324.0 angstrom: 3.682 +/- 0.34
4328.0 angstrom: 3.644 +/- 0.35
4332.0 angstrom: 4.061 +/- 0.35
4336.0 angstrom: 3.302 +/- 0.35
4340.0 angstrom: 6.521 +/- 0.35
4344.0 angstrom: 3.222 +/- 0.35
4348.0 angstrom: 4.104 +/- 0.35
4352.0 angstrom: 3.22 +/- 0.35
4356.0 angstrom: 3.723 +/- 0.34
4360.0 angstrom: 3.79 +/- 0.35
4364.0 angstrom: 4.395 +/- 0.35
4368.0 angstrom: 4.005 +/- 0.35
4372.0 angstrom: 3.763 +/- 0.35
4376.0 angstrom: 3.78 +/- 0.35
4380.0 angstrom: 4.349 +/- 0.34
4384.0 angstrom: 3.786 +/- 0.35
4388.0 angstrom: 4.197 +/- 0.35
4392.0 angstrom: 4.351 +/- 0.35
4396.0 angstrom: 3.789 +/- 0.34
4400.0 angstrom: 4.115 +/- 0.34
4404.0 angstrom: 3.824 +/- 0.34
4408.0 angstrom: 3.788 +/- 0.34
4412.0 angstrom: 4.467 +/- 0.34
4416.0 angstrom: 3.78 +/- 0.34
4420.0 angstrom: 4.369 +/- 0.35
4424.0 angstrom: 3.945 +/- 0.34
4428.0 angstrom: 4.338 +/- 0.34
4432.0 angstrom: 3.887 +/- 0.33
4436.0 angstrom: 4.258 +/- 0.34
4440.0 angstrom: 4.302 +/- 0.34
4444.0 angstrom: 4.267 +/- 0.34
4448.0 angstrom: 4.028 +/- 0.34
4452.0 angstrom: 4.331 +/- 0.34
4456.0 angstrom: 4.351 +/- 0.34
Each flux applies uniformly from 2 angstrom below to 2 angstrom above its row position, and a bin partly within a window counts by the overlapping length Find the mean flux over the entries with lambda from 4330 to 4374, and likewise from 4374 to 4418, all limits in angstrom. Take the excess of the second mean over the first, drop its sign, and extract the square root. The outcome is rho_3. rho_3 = 0.1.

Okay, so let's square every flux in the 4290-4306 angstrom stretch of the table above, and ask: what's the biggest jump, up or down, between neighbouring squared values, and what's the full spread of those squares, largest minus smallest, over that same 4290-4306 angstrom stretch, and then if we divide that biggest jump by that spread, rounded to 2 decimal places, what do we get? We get 0.95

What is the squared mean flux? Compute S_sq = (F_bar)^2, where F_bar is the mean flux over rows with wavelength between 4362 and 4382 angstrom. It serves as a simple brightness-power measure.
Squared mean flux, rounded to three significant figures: 16.5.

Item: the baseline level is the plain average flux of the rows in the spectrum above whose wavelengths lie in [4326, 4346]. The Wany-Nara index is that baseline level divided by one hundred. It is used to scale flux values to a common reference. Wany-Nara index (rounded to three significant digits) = 0.0415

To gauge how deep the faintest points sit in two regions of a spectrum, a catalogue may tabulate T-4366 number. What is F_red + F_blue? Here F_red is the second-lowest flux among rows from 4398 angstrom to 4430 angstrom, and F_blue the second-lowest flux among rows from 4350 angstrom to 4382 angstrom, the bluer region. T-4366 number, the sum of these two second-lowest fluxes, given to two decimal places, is 7.51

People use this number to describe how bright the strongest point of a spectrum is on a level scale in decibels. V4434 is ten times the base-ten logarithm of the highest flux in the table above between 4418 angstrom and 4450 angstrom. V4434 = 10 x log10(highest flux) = 6.40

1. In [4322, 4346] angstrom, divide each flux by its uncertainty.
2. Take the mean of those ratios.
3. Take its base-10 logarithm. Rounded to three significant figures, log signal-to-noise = 1.07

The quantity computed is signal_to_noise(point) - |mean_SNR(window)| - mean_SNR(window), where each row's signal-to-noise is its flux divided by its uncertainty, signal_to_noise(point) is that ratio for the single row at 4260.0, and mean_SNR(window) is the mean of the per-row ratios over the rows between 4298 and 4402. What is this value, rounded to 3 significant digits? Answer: -11.2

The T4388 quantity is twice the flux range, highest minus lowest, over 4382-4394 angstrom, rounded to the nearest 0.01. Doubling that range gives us 1.13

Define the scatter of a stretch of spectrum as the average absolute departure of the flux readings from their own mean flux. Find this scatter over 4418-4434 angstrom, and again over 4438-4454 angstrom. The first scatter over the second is 2.14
